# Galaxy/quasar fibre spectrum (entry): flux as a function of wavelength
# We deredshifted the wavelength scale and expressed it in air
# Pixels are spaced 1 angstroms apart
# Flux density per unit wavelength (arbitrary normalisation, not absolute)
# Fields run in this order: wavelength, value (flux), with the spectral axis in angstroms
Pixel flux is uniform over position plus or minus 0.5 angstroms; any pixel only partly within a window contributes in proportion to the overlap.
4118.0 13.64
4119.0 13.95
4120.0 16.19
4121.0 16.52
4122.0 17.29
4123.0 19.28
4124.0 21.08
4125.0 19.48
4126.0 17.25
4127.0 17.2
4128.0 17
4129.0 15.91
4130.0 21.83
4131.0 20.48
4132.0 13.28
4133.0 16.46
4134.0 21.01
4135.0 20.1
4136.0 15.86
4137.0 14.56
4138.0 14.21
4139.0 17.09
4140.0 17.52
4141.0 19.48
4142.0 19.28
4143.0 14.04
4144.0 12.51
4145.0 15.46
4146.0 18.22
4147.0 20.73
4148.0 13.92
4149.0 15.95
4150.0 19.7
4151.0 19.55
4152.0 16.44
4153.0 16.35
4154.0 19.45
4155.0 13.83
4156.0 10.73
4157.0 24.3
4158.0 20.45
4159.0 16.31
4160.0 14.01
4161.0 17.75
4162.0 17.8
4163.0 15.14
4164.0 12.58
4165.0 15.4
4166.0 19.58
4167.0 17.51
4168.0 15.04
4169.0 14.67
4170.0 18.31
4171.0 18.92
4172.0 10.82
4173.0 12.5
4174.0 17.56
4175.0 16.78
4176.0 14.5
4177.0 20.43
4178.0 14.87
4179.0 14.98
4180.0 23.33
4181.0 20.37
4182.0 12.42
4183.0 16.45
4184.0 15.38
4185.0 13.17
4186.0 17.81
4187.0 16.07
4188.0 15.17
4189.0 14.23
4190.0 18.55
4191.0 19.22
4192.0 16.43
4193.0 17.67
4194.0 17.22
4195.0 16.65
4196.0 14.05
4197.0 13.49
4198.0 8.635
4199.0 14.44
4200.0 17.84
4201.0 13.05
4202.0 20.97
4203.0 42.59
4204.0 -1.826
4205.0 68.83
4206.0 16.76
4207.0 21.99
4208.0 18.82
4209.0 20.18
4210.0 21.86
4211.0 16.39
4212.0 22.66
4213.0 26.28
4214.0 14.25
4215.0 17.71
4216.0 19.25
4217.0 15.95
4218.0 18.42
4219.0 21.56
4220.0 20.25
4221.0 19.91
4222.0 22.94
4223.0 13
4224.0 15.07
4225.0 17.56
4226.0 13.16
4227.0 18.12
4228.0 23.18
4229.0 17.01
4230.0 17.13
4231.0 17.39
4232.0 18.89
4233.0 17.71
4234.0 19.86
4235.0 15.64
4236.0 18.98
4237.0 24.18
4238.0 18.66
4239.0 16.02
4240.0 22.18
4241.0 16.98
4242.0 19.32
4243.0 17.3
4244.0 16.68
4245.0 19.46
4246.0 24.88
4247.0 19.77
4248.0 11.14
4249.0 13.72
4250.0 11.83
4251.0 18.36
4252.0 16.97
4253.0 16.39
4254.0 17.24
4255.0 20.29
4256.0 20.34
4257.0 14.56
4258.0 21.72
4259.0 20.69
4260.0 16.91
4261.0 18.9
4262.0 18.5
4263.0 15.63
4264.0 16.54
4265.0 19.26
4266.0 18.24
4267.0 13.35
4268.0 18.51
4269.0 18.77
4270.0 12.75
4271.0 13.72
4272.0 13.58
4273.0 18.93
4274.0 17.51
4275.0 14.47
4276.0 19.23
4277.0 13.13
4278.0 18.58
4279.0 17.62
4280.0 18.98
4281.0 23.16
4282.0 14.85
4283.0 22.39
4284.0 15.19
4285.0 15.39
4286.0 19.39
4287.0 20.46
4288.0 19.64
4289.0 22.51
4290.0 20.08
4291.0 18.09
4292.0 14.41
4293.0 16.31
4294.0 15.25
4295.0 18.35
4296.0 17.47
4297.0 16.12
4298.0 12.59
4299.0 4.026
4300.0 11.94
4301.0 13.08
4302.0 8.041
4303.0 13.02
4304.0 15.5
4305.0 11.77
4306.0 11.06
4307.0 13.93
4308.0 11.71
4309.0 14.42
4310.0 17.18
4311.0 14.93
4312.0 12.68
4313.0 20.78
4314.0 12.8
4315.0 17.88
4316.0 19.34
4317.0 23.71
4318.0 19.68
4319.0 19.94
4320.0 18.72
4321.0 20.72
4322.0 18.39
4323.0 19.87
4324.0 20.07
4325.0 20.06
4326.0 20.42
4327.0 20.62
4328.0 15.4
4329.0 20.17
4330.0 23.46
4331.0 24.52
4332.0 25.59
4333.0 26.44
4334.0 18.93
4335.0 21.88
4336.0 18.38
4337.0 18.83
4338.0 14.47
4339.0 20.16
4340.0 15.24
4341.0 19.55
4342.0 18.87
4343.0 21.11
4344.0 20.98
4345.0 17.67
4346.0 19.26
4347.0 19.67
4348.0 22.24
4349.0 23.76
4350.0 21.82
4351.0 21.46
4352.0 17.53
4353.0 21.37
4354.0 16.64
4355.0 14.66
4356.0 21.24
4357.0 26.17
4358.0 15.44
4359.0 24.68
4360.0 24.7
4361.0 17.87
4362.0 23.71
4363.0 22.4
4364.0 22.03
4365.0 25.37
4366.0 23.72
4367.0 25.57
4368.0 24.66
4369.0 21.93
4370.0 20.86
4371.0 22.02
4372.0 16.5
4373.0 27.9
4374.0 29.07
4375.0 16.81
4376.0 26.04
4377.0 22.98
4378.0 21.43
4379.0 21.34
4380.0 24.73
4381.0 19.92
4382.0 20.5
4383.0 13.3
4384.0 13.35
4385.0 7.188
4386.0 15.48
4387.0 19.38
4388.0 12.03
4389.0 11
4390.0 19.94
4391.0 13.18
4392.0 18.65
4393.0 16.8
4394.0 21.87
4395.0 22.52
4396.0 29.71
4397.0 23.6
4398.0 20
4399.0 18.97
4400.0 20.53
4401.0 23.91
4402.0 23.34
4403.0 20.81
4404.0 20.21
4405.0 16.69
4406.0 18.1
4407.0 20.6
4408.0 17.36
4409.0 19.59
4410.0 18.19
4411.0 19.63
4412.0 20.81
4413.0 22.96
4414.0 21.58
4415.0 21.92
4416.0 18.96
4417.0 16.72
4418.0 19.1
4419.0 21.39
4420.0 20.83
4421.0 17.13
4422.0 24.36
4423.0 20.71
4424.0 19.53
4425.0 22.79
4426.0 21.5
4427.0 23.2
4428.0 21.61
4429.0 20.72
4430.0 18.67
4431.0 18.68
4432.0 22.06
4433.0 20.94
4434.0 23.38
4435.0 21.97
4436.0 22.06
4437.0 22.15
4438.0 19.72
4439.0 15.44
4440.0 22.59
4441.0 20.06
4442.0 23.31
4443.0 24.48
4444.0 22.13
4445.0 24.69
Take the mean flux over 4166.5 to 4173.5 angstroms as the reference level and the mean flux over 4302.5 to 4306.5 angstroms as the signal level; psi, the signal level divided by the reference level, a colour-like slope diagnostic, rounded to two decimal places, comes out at 0.83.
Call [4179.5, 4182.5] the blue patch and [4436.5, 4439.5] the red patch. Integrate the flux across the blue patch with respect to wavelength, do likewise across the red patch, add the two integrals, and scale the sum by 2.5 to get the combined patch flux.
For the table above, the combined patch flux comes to 284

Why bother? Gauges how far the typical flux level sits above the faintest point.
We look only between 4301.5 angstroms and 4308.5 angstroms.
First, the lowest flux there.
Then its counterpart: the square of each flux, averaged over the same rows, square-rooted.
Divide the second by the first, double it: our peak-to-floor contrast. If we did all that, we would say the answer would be 3.1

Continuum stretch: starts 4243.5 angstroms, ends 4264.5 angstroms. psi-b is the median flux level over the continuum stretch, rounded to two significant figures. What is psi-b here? 17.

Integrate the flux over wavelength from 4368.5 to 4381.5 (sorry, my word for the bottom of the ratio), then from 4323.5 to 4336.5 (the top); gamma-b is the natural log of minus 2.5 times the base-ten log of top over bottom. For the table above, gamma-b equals -2.8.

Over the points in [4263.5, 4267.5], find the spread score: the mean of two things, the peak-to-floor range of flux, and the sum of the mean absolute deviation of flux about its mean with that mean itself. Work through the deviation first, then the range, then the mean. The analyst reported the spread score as 12.3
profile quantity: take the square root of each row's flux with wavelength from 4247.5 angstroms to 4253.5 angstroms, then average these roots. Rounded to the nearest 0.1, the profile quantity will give 3.8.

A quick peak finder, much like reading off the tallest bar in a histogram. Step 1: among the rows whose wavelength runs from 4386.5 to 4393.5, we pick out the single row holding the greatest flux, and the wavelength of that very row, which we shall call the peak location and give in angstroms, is 4390.0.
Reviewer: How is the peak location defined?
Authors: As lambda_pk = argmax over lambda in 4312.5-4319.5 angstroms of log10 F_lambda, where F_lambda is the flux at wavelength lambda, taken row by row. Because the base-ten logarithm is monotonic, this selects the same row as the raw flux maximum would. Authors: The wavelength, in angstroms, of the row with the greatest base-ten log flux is 4317.0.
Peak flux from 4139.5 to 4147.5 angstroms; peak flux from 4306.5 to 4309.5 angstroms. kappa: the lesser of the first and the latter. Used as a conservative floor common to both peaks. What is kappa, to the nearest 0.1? 14.4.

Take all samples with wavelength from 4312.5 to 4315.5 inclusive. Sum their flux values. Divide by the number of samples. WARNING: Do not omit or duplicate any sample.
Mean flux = 17.2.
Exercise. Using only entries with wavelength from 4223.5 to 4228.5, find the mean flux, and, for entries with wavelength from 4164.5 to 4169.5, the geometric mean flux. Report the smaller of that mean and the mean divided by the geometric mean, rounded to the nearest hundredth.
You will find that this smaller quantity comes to 1.07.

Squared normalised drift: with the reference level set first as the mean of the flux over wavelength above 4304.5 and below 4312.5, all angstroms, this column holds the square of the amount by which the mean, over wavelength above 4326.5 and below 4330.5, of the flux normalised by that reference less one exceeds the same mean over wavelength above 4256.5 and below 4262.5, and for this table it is 0.010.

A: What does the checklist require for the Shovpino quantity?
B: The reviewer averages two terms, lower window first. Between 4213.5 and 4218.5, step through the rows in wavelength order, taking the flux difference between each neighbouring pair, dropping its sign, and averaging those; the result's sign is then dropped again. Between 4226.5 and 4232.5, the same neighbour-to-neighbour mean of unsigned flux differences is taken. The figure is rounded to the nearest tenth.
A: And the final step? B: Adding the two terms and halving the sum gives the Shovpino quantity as 2.7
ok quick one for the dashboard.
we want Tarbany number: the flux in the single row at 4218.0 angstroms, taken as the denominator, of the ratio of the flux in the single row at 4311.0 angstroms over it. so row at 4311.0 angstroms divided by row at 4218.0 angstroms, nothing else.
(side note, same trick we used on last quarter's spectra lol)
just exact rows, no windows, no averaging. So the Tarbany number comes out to 0.81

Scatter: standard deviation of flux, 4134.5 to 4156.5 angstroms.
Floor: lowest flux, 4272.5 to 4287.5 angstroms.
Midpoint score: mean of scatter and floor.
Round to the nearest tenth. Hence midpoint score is 7.9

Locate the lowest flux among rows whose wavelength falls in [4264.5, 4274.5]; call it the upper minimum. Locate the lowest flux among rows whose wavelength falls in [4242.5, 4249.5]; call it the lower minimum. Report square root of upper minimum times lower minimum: 11.9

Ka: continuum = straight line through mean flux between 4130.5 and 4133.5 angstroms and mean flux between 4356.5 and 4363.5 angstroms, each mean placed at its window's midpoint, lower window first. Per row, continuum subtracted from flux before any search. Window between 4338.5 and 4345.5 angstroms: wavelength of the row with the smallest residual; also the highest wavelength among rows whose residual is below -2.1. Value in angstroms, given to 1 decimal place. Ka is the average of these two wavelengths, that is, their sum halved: 4342.5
